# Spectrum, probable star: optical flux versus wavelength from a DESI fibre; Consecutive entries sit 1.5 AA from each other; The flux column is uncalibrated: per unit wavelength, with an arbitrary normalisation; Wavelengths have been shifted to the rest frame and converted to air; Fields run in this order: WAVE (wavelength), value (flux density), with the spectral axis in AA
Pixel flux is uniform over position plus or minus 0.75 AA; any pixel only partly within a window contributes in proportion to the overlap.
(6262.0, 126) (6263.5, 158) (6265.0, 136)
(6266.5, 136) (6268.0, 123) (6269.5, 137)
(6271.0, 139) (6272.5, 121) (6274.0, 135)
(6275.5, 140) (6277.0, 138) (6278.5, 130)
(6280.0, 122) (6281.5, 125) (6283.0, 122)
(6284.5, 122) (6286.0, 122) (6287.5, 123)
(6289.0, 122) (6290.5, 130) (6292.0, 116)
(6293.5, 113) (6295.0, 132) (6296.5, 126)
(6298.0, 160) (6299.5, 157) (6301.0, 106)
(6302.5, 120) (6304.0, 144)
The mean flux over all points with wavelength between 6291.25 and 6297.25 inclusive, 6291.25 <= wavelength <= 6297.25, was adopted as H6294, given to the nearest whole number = 122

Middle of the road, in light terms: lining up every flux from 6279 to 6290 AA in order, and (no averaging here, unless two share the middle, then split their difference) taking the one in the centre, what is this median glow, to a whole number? 122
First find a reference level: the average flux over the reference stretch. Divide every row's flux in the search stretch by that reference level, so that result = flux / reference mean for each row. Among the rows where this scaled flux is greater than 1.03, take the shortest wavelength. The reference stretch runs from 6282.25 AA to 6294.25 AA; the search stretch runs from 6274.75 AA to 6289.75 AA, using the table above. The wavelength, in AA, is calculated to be 6275.5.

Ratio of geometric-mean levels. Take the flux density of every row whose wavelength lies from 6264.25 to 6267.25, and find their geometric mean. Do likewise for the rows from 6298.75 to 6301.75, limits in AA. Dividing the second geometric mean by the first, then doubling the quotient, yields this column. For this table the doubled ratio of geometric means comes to 1.90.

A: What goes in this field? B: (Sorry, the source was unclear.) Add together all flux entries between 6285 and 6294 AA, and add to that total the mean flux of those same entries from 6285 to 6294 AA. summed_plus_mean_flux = 847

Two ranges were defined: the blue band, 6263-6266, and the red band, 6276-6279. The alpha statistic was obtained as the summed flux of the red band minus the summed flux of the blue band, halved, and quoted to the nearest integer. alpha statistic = -13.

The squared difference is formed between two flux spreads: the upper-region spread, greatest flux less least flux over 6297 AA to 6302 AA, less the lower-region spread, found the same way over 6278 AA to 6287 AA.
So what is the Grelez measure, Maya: 2116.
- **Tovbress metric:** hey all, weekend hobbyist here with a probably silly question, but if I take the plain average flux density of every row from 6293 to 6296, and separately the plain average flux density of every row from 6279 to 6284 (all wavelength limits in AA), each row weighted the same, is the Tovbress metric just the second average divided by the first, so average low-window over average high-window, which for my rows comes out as 1.00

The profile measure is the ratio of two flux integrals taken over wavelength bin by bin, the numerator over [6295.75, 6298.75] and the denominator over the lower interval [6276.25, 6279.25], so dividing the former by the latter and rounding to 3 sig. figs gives 1.07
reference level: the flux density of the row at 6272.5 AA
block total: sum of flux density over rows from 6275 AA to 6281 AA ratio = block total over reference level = 4.38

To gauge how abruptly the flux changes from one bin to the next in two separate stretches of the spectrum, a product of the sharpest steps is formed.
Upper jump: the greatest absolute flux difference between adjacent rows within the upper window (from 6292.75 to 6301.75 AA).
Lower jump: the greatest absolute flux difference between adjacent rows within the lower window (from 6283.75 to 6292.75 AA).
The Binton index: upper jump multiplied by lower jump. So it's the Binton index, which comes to 714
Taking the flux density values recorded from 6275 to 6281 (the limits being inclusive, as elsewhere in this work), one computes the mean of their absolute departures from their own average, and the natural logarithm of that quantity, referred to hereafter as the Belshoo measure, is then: 1.9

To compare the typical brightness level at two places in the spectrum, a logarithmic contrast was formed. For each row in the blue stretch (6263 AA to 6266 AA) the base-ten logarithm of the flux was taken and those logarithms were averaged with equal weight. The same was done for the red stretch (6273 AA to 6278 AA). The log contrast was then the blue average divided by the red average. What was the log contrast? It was 1.01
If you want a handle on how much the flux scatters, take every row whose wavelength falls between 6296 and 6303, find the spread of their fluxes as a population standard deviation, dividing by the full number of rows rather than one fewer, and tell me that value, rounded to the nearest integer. 21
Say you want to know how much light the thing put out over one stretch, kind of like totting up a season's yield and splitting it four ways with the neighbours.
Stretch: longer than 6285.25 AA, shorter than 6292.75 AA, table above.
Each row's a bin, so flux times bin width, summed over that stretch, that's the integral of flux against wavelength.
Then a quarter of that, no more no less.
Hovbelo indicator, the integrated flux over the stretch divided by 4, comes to 230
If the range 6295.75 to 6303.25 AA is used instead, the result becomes 251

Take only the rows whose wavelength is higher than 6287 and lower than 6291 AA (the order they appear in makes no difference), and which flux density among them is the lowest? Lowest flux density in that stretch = 122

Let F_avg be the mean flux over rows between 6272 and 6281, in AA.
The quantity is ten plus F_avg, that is 141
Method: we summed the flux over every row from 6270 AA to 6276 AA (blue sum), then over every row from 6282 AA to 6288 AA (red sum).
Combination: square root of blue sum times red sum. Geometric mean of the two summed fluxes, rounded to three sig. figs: 511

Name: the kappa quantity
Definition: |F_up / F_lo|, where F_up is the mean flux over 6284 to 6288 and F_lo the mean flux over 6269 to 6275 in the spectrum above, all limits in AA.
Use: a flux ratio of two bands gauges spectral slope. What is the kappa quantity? 0.92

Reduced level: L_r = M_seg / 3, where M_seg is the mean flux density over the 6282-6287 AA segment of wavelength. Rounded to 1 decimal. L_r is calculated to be 40.7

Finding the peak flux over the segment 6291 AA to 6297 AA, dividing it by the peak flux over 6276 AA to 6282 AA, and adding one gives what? 1.96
